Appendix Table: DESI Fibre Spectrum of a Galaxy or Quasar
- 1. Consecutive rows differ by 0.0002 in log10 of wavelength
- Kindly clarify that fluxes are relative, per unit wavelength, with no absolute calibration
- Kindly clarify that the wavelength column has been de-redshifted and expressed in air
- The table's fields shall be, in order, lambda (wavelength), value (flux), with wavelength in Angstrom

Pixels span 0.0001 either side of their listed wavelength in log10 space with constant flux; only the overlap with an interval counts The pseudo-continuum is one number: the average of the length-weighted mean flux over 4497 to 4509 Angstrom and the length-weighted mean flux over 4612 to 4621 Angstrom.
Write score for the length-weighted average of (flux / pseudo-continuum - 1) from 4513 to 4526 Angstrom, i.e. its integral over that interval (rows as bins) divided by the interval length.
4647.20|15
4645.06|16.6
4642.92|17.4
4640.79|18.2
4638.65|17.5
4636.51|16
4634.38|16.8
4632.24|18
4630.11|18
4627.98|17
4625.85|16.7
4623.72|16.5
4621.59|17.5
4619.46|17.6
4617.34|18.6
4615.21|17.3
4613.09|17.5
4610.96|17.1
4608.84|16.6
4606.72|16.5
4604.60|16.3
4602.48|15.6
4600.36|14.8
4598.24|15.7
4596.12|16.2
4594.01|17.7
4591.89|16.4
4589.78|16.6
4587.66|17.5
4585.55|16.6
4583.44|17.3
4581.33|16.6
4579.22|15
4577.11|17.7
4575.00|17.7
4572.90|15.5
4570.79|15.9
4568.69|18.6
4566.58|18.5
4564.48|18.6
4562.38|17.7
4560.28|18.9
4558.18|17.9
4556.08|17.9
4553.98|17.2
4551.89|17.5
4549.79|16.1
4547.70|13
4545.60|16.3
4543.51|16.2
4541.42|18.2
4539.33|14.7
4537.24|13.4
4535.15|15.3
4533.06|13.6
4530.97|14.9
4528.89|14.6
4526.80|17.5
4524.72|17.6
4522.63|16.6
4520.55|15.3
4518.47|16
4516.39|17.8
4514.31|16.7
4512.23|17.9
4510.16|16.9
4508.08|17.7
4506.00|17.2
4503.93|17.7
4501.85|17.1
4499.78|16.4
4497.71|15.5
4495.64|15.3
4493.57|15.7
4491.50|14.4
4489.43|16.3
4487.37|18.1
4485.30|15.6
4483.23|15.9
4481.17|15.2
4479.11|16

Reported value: -0.04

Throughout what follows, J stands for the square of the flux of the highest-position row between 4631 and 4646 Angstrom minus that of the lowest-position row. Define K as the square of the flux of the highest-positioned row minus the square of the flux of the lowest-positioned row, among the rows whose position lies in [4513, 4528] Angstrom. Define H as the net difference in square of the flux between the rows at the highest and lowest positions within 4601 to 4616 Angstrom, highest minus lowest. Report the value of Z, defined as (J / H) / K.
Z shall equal -0.032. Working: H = 56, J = -48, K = 27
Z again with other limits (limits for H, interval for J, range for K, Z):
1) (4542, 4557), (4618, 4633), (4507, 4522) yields -0.003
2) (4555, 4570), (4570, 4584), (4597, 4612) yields 0.040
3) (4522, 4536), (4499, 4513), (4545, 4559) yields -0.023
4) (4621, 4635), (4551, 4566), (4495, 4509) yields -0.021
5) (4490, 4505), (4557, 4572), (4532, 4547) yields -0.008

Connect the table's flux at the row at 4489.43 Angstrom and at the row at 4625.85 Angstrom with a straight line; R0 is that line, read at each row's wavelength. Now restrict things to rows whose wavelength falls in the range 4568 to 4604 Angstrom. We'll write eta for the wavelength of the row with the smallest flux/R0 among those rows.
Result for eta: 4600.36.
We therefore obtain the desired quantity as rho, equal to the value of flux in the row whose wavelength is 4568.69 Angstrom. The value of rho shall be 18.6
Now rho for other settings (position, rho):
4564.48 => 18.6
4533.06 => 13.6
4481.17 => 15.2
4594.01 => 17.7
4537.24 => 13.4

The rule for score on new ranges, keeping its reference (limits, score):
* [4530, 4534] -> -0.18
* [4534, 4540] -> -0.17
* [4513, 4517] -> -0.01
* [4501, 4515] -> 0.00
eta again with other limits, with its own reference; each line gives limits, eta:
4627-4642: 4636.51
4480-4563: 4547.70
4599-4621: 4600.36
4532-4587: 4547.70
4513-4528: 4520.55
